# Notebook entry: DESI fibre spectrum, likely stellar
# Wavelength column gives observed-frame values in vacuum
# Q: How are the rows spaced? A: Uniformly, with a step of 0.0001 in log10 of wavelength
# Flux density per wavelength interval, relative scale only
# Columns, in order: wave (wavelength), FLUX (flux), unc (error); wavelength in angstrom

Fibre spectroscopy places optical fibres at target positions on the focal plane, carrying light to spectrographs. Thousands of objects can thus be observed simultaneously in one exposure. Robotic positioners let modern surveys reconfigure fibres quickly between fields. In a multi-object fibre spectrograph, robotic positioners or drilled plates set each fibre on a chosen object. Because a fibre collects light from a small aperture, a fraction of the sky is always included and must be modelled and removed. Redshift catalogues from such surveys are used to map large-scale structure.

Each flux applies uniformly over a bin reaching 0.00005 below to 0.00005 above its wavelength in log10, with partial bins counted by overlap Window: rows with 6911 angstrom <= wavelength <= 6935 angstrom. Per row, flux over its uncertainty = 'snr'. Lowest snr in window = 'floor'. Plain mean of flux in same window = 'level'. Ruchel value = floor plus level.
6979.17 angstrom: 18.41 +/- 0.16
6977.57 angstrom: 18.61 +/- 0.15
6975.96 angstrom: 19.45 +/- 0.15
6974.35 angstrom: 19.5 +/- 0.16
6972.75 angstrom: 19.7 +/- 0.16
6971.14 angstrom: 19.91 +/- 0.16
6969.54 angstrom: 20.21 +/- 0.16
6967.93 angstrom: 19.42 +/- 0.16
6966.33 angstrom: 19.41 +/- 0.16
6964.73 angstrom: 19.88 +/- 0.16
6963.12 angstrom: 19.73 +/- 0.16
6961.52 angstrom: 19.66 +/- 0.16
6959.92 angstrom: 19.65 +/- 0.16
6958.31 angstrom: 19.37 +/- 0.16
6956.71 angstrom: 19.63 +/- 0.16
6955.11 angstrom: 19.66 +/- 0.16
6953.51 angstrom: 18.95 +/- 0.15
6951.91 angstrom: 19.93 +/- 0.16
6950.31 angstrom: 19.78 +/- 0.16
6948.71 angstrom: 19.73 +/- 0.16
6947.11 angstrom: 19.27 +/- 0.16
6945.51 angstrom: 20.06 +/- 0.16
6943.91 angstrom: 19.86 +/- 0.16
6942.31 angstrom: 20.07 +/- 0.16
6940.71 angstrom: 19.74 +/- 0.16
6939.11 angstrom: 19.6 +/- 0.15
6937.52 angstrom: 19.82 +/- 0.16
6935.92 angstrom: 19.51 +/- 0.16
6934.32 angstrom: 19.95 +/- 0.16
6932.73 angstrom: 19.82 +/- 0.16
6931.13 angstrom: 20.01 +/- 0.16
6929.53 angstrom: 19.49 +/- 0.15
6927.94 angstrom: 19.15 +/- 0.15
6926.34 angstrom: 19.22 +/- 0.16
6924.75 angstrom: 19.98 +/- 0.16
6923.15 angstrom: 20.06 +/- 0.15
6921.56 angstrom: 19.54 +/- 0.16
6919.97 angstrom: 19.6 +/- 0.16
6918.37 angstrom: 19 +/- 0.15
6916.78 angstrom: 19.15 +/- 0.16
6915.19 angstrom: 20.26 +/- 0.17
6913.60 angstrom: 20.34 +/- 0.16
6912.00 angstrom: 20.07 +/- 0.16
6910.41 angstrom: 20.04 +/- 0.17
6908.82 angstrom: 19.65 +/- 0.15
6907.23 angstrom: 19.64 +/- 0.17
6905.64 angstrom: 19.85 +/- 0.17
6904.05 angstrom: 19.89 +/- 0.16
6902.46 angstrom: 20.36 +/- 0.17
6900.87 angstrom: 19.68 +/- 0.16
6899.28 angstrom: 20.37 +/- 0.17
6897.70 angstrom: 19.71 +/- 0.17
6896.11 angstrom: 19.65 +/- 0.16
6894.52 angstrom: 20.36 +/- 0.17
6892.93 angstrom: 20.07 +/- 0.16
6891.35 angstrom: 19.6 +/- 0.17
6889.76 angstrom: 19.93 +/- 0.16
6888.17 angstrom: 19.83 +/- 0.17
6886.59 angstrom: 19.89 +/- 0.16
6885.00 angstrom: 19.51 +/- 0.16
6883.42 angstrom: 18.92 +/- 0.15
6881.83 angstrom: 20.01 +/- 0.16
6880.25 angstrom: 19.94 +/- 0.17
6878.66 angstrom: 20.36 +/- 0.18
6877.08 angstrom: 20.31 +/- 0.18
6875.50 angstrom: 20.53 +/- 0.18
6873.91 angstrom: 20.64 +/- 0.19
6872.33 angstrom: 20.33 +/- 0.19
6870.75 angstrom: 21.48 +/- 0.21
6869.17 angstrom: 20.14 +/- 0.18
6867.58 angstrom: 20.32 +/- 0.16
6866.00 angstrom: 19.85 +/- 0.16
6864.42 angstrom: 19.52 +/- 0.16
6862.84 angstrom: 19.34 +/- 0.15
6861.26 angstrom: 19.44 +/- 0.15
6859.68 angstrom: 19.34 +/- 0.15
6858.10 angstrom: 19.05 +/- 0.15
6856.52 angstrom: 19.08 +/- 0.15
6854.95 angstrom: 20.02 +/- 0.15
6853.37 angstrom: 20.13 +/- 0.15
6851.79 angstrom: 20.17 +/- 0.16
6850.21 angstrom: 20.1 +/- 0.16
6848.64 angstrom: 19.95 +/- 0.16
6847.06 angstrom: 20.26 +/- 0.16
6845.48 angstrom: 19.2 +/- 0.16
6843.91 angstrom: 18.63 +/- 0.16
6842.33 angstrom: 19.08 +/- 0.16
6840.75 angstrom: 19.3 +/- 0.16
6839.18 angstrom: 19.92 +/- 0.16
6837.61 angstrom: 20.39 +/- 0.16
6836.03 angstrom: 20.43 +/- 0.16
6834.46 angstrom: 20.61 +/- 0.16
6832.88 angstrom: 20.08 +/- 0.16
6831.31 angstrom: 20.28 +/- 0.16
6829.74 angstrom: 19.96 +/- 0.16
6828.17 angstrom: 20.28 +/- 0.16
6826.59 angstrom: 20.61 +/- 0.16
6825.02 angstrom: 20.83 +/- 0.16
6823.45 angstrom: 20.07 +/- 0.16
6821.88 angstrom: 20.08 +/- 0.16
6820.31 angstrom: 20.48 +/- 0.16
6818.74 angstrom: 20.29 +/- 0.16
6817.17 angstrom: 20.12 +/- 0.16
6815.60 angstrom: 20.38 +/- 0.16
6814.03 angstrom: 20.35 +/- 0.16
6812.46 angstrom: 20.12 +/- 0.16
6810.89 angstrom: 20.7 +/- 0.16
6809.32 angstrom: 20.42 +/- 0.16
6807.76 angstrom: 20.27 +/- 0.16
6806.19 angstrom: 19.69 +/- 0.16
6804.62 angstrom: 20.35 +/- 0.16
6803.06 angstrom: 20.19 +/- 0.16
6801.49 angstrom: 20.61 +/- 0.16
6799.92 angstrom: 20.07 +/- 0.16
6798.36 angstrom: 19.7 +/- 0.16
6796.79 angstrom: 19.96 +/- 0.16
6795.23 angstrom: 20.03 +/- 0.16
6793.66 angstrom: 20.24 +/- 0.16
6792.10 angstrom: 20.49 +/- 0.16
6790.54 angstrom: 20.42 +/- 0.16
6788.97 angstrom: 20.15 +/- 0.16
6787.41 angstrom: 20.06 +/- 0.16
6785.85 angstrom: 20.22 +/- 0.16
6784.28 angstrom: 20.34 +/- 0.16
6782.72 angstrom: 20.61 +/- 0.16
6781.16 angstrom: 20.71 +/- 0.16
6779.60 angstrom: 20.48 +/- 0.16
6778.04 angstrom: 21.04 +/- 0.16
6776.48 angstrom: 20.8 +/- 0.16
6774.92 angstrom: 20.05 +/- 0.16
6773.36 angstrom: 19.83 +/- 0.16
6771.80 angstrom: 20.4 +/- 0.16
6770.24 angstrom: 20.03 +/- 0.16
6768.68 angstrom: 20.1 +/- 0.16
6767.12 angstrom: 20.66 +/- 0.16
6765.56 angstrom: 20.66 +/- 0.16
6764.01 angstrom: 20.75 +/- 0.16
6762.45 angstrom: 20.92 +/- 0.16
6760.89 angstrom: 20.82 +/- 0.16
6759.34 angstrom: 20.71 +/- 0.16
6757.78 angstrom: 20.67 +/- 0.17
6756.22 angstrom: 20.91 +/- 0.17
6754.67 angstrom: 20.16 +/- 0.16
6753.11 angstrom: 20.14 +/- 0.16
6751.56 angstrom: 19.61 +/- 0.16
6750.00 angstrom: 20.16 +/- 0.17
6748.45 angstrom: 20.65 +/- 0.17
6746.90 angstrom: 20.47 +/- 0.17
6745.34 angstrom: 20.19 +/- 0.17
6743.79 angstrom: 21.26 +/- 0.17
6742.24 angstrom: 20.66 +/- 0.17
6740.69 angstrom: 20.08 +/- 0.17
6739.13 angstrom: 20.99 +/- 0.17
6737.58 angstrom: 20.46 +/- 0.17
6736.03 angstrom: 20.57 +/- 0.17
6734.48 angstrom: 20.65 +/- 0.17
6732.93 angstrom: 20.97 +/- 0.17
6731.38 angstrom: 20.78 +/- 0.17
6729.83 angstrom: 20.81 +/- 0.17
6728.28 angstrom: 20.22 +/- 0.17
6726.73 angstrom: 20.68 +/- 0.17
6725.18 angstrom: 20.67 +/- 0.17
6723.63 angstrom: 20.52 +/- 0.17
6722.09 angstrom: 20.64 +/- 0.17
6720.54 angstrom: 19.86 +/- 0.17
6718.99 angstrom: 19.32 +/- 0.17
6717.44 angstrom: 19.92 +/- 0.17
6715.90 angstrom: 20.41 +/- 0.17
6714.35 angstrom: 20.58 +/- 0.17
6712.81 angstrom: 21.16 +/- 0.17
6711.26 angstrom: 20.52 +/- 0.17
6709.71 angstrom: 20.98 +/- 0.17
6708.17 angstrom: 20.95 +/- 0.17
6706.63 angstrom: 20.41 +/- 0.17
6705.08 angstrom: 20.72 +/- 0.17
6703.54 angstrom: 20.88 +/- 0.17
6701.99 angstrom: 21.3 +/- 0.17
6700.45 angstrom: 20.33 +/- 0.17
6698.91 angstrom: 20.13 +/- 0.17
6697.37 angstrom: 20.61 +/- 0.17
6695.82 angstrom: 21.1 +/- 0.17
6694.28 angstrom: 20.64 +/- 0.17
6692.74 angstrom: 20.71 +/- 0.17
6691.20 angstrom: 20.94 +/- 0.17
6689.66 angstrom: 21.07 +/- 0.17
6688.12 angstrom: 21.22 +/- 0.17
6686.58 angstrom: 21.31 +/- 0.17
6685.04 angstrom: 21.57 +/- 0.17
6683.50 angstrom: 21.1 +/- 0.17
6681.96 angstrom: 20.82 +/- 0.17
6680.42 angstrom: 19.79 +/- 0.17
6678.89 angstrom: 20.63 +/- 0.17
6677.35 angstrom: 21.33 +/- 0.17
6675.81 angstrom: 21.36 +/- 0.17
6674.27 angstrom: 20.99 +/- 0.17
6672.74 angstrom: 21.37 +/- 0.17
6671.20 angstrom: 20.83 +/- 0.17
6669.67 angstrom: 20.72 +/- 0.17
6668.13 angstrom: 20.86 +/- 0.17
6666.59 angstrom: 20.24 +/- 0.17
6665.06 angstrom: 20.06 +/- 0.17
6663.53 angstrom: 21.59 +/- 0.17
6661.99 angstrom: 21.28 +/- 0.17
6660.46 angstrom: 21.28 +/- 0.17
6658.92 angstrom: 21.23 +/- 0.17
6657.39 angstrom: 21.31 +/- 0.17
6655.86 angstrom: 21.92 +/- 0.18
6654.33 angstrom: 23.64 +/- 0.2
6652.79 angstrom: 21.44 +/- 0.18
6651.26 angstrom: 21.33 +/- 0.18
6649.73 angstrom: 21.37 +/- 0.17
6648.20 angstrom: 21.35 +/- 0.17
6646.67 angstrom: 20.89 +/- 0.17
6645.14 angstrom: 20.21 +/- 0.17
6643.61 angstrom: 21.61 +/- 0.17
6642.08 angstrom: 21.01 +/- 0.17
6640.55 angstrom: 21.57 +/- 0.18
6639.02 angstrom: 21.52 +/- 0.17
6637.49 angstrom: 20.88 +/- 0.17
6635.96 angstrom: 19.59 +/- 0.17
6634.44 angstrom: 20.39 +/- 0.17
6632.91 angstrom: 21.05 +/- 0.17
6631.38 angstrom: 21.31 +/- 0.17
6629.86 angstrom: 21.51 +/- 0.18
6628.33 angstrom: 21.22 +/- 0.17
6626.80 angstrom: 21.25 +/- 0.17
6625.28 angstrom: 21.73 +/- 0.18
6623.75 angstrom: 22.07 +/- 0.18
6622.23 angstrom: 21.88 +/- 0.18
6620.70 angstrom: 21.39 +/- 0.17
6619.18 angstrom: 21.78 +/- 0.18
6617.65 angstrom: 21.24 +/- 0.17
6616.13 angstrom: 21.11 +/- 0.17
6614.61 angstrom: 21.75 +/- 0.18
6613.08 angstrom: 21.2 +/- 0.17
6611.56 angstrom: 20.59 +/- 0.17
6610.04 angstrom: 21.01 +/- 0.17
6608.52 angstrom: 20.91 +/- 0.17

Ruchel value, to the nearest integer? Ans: 139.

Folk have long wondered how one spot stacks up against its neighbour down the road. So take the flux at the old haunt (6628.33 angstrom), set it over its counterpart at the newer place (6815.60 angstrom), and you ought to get 1.04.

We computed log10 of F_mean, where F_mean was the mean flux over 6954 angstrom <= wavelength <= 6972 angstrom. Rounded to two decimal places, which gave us 1.29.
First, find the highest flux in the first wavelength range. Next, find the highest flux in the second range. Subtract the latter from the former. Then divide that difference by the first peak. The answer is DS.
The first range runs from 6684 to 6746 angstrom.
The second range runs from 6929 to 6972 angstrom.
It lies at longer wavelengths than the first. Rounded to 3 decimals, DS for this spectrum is 0.063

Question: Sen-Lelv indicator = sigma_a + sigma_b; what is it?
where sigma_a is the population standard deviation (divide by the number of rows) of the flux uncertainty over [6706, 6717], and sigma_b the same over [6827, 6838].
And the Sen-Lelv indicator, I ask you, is 0.0000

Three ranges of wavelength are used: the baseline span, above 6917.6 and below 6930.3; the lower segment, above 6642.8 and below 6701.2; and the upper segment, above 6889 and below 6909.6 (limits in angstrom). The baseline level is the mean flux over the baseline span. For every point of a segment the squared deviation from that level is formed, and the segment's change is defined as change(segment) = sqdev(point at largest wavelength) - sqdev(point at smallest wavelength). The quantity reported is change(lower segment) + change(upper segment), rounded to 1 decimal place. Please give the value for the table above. -3.9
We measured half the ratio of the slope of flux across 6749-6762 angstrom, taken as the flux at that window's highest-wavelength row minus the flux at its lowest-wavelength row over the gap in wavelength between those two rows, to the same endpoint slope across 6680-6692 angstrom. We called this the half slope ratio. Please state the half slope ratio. 0.28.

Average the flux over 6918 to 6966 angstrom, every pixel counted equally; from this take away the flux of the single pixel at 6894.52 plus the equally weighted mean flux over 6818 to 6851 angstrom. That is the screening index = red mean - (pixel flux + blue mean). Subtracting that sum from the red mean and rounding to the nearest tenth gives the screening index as -20.7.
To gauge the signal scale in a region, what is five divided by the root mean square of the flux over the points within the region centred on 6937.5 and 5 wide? 0.255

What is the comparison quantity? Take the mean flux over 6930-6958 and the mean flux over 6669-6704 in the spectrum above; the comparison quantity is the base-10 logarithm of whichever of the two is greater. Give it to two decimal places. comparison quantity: 1.32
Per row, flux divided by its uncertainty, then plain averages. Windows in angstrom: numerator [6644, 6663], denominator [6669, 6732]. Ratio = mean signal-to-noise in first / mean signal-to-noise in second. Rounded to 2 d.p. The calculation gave 1.01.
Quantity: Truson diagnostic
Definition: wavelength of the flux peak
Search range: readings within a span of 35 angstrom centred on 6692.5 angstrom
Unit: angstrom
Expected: 6685.04 angstrom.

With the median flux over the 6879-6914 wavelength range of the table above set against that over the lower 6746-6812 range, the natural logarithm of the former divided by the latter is -0.02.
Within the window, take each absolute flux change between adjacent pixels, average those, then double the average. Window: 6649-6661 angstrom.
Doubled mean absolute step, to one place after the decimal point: 1.4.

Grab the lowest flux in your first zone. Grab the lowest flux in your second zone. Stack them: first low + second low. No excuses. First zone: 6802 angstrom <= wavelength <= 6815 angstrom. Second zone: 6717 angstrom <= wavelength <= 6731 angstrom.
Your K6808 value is 39.0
